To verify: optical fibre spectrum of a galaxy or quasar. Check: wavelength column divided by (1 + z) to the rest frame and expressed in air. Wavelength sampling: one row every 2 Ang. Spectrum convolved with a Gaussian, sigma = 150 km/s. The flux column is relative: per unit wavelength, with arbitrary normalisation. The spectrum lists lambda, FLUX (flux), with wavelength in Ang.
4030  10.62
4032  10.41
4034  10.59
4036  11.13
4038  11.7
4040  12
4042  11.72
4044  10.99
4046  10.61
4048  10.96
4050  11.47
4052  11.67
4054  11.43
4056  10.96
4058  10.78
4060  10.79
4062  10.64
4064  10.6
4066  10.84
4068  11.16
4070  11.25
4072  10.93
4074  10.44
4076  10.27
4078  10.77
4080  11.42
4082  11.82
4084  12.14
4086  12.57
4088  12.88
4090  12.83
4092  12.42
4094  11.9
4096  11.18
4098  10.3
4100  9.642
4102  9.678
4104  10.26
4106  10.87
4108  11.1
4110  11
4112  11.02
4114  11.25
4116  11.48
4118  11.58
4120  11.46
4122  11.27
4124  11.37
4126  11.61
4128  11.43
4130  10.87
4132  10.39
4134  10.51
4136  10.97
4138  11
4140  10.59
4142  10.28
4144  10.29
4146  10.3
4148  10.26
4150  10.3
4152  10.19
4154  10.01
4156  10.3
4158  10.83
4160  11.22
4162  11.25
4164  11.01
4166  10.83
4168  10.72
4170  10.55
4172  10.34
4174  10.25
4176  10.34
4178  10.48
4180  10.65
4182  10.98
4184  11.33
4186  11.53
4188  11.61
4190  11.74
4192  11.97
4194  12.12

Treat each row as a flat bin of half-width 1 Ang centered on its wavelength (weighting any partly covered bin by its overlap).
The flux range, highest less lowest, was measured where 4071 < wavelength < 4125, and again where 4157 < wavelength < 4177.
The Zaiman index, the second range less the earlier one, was -2.2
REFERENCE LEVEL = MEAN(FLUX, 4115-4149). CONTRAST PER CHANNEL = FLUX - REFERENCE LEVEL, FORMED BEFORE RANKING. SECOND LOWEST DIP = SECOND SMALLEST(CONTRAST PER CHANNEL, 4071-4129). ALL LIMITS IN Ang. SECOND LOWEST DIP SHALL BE -1.24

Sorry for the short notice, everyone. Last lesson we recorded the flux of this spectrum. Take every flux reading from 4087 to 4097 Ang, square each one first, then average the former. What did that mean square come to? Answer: 150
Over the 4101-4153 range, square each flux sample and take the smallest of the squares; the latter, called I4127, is 93.7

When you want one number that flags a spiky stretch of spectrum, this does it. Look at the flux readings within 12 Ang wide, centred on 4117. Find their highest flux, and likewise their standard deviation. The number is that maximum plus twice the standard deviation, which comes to 12.0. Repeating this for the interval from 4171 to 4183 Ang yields 11.5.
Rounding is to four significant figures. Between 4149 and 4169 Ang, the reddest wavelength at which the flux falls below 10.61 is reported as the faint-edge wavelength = 4156 Ang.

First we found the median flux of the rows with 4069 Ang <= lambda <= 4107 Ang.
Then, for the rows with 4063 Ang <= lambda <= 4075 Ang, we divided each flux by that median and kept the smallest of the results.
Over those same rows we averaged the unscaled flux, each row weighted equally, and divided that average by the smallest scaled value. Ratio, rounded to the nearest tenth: 11.6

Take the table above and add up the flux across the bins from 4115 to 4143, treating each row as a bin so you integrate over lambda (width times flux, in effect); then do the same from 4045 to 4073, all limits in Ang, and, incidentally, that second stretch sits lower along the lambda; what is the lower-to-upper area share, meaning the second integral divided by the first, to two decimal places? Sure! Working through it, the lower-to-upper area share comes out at 1.00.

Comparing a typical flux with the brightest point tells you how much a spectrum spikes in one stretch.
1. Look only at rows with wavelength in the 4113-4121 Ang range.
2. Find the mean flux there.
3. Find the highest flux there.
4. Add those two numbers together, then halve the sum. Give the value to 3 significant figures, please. 11.5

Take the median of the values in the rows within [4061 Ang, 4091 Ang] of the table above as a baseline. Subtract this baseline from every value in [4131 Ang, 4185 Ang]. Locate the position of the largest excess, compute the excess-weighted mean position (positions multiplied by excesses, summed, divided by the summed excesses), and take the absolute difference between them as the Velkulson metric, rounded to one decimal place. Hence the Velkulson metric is 28.5 Ang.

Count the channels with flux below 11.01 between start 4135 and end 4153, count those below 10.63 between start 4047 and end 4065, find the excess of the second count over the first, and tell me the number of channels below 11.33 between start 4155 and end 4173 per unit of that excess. -1.1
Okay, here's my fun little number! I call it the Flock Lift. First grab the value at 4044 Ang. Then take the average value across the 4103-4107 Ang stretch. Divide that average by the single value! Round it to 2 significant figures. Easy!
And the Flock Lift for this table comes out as 0.96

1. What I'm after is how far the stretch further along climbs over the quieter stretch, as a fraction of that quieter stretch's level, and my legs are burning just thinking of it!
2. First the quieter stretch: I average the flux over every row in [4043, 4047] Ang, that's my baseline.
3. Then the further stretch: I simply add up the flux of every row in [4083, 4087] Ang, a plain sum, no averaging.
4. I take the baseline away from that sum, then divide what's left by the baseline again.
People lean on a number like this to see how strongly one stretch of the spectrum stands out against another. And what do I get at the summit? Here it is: 1.29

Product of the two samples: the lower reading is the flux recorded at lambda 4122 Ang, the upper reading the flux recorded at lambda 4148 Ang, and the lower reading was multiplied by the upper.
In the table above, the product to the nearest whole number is 116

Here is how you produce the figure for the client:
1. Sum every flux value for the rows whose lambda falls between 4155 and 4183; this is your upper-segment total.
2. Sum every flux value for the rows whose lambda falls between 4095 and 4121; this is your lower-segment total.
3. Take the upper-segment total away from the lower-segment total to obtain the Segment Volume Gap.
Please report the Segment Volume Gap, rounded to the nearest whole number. -9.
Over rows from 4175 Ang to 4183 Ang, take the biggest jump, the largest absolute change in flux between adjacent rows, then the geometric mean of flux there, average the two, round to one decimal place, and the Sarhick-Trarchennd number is 5.5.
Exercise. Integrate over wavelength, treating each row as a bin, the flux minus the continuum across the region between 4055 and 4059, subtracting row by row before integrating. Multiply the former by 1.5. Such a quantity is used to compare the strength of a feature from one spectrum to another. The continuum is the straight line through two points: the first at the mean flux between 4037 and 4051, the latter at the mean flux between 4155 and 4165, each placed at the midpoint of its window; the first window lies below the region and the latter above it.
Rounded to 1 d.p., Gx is -2.6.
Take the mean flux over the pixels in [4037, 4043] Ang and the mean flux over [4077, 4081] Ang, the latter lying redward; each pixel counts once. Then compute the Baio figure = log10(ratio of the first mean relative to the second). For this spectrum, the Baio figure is 0.027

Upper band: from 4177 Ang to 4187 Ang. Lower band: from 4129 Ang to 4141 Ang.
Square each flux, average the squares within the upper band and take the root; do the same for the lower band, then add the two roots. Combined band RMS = 21.7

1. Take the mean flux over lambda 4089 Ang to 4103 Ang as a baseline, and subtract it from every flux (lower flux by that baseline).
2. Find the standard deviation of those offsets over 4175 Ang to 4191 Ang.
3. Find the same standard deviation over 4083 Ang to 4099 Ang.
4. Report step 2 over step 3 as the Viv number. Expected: 0.61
